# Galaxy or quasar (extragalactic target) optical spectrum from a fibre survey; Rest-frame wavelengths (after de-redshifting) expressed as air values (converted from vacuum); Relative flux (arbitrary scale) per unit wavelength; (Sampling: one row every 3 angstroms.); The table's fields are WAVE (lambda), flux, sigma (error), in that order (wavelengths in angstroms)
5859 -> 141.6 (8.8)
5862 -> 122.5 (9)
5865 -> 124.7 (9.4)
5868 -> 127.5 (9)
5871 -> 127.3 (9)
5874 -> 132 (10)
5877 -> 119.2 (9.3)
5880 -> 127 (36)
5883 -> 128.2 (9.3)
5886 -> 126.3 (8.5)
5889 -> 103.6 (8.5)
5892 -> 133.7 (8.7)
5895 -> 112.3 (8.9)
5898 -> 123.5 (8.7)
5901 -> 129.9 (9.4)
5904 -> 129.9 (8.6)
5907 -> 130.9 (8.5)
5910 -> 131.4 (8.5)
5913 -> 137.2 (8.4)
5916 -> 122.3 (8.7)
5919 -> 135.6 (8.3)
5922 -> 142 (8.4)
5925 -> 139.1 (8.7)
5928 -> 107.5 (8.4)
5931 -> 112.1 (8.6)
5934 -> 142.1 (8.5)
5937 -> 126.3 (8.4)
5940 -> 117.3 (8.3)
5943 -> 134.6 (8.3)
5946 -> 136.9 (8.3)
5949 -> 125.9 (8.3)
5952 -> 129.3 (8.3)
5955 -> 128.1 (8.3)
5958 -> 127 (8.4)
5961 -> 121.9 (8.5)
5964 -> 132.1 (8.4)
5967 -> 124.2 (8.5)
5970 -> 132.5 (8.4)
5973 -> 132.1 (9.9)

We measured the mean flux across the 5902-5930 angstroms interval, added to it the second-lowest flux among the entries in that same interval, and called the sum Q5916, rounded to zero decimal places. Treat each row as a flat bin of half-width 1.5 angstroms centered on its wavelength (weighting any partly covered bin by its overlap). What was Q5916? 253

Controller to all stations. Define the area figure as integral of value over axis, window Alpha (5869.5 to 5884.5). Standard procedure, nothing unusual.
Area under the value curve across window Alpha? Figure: 1901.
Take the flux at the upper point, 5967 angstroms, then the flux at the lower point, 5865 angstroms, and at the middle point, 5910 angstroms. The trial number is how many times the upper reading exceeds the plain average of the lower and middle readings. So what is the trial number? 0.97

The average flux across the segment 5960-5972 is 128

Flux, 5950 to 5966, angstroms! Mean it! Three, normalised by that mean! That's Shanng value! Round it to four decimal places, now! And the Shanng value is 0.0235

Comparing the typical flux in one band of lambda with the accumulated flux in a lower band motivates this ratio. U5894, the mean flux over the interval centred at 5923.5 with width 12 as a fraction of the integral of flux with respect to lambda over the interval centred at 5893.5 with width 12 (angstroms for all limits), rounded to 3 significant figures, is 0.0923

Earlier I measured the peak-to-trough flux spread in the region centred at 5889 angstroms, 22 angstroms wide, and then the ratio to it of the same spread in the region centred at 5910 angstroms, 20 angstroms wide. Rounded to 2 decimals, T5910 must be 0.50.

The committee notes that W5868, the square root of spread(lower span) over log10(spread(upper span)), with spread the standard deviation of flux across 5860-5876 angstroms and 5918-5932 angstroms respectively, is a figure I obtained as 1.7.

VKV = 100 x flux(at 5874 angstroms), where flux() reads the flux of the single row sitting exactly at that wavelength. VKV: 13200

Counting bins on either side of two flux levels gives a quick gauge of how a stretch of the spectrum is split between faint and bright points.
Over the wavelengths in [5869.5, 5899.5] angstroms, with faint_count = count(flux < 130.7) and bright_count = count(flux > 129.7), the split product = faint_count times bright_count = 16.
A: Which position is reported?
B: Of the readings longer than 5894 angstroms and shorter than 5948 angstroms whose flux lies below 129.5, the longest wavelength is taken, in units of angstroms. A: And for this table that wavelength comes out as 5940 angstroms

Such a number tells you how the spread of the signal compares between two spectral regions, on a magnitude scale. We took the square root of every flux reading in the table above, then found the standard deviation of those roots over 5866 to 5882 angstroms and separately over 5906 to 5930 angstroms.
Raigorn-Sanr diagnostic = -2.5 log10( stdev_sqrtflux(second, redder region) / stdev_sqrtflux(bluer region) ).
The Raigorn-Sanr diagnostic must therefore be -1.0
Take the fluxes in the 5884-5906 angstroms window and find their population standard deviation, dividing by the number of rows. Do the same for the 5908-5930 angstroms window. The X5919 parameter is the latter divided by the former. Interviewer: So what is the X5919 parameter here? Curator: 1.1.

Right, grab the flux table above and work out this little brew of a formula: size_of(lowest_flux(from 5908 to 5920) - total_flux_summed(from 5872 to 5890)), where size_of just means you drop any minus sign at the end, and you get 614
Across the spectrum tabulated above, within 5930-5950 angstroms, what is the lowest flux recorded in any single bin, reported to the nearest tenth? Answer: 112.1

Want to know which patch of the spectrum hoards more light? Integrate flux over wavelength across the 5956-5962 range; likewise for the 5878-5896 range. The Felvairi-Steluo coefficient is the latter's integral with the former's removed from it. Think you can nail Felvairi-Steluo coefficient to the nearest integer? 1447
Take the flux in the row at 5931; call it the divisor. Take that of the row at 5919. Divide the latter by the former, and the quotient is 1.21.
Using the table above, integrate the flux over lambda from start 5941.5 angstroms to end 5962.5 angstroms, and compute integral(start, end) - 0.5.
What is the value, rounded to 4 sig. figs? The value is 2711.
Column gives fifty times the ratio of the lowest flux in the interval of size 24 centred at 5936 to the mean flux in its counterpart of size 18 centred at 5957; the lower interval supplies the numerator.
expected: 42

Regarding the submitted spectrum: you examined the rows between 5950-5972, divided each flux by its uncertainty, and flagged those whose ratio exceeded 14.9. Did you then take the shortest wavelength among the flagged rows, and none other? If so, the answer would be 5952 angstroms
